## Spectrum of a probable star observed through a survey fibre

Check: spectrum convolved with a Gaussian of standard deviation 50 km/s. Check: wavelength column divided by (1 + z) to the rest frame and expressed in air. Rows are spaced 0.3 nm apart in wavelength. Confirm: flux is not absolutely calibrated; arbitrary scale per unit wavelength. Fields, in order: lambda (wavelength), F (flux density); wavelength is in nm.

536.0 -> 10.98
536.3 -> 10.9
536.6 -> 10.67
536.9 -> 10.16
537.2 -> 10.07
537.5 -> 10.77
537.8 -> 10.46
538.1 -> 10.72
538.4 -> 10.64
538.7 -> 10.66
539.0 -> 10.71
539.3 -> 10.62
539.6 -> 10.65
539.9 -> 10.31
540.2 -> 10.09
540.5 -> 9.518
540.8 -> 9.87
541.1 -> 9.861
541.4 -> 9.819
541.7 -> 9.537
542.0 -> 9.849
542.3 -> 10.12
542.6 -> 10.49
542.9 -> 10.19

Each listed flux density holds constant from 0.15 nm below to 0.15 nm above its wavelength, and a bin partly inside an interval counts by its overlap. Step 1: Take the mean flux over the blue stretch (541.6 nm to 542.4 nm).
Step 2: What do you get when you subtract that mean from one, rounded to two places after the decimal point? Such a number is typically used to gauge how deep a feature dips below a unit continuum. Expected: -8.84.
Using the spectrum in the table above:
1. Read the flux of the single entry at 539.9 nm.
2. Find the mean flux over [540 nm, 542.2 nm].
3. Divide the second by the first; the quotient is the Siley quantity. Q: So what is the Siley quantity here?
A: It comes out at 0.95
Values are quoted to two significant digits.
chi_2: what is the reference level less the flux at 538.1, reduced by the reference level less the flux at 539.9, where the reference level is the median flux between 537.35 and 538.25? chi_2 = -0.41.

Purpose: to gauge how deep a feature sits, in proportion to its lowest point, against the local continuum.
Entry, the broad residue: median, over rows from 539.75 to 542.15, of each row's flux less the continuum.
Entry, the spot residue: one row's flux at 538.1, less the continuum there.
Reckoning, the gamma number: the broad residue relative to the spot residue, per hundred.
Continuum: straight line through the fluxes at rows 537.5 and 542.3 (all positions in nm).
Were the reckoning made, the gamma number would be -1351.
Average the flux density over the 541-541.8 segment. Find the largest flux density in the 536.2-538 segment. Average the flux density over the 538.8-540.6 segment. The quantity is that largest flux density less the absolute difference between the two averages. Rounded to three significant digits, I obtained 10.3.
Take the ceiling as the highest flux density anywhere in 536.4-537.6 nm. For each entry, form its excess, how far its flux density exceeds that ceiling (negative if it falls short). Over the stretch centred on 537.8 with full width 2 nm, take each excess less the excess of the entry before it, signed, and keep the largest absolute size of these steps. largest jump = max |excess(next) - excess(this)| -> 0.70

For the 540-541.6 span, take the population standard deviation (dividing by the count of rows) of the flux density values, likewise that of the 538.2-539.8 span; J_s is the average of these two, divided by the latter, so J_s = 3.5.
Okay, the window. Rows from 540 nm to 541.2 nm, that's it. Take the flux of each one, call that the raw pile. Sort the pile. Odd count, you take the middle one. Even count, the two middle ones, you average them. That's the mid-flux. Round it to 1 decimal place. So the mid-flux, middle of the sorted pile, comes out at 9.9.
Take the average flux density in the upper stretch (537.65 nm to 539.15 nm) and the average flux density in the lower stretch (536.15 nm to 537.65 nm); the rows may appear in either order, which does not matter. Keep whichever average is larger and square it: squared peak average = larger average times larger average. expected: 113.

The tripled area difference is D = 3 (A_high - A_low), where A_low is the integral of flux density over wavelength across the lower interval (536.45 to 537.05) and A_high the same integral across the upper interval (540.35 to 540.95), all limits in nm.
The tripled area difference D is -1.30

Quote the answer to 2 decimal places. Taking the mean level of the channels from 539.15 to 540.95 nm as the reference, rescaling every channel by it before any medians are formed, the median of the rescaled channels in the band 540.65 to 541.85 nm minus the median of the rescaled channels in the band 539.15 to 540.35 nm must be -0.06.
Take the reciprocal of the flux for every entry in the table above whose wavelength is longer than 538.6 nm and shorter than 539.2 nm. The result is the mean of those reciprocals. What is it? 0.0936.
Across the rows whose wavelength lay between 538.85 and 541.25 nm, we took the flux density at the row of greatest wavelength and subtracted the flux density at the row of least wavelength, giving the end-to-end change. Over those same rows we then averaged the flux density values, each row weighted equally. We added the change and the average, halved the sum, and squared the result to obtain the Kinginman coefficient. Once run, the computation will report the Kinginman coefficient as 21.9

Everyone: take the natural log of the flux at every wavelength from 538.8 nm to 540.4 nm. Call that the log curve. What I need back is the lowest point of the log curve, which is 2.31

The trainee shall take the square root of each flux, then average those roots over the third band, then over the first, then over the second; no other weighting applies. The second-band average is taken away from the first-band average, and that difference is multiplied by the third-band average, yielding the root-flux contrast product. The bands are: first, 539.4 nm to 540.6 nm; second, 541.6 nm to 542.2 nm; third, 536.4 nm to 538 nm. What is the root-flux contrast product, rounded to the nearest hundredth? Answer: 0.23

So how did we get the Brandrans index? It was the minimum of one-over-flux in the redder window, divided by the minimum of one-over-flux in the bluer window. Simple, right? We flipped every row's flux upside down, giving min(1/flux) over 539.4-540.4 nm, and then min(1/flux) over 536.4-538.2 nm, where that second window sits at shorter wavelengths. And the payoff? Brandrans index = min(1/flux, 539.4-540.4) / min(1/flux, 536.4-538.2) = 1.01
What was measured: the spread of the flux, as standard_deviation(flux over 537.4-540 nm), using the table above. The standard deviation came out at 0.14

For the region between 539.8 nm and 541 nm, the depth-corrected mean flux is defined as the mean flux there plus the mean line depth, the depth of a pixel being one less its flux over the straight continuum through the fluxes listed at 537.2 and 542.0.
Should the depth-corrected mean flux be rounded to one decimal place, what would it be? 9.9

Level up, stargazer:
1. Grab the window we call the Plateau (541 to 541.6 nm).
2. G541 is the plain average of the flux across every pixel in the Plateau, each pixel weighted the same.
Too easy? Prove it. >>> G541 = 9.8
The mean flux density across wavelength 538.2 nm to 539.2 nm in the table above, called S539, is 10.7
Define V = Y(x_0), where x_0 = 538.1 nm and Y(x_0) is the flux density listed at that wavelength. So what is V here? 10.72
